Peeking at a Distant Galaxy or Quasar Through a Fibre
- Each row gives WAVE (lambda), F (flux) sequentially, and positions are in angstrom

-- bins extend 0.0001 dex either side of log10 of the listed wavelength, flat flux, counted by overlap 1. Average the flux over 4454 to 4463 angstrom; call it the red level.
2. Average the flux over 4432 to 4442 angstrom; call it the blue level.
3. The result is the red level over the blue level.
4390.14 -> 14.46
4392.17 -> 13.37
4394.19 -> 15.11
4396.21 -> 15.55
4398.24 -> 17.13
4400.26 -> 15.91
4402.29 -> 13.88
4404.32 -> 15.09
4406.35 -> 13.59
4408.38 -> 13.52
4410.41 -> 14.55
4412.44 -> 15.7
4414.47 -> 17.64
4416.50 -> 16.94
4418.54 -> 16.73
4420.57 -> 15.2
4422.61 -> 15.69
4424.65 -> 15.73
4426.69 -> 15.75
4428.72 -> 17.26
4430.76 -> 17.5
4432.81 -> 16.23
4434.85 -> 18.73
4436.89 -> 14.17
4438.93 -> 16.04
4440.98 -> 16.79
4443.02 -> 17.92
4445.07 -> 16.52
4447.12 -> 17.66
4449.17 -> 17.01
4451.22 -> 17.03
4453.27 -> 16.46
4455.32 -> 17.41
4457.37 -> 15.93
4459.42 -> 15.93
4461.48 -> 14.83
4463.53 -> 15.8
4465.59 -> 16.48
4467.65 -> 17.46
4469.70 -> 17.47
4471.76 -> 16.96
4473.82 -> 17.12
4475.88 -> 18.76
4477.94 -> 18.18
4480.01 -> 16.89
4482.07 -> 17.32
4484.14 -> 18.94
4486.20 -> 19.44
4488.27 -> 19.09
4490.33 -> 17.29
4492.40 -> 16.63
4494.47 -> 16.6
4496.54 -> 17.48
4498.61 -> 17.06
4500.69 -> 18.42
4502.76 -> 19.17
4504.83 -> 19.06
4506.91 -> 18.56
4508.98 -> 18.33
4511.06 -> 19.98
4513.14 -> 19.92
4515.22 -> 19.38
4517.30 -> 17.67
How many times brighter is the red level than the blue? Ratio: 0.98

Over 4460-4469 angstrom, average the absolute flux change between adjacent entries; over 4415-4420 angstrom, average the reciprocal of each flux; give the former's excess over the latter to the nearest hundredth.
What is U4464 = 0.82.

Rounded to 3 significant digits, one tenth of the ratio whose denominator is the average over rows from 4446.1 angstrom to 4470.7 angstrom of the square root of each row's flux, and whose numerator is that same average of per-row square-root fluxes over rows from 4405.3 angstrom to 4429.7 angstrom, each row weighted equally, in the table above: 0.0971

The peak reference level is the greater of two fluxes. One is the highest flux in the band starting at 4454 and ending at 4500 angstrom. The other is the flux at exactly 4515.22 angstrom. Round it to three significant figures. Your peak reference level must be 19.4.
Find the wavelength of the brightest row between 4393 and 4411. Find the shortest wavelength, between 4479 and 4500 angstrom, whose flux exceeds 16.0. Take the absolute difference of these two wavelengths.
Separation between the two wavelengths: 81.8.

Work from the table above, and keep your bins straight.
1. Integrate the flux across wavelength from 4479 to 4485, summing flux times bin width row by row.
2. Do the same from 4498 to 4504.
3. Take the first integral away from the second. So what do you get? 4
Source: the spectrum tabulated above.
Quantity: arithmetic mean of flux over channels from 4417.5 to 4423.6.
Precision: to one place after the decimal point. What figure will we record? 15.9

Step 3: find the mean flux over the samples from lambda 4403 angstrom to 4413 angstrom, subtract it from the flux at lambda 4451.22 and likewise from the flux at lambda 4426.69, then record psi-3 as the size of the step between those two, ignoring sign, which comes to 1.3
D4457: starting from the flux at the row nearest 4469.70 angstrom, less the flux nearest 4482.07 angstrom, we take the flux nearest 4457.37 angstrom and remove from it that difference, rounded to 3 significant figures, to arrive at 15.8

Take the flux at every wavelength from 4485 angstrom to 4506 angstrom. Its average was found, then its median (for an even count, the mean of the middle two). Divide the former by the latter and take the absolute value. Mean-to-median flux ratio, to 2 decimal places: 1.00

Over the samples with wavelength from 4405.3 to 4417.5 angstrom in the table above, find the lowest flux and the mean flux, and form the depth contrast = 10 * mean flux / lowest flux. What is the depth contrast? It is 11.3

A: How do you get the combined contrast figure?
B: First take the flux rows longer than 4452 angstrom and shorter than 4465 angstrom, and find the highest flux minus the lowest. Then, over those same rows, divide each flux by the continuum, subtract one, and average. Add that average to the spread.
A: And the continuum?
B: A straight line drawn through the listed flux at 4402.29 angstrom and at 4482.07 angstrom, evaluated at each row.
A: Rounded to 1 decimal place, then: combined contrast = 2.6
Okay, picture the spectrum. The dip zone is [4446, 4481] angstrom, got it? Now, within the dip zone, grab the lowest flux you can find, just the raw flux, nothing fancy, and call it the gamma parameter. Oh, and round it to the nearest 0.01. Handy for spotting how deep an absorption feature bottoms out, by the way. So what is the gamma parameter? 14.83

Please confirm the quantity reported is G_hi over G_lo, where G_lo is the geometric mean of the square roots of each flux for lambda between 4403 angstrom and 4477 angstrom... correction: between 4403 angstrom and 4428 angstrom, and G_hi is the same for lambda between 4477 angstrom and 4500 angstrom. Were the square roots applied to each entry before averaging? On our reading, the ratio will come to 1.07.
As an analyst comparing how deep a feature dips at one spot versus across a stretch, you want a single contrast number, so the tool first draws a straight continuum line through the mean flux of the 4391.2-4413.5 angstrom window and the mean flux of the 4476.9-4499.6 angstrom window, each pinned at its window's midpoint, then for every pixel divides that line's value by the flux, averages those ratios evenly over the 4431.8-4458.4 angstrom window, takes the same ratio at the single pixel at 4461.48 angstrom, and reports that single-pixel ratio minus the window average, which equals 0.159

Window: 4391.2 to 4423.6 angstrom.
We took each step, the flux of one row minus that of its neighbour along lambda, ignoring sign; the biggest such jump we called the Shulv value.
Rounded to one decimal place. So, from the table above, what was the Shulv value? 2.0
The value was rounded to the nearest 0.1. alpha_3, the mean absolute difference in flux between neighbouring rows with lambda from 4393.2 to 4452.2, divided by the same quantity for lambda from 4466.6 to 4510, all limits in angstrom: 1.7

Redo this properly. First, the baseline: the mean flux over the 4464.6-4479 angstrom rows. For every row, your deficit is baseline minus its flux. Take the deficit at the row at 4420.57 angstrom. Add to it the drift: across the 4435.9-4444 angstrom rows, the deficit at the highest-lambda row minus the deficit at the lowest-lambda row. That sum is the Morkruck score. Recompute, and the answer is -1.5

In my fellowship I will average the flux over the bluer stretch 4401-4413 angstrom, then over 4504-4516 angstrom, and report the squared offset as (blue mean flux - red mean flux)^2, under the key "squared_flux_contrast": 23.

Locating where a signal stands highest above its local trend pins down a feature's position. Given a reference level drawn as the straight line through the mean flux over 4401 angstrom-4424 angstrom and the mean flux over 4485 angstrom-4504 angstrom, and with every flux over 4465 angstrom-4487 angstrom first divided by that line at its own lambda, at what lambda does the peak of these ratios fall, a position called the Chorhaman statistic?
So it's 4486.20 angstrom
